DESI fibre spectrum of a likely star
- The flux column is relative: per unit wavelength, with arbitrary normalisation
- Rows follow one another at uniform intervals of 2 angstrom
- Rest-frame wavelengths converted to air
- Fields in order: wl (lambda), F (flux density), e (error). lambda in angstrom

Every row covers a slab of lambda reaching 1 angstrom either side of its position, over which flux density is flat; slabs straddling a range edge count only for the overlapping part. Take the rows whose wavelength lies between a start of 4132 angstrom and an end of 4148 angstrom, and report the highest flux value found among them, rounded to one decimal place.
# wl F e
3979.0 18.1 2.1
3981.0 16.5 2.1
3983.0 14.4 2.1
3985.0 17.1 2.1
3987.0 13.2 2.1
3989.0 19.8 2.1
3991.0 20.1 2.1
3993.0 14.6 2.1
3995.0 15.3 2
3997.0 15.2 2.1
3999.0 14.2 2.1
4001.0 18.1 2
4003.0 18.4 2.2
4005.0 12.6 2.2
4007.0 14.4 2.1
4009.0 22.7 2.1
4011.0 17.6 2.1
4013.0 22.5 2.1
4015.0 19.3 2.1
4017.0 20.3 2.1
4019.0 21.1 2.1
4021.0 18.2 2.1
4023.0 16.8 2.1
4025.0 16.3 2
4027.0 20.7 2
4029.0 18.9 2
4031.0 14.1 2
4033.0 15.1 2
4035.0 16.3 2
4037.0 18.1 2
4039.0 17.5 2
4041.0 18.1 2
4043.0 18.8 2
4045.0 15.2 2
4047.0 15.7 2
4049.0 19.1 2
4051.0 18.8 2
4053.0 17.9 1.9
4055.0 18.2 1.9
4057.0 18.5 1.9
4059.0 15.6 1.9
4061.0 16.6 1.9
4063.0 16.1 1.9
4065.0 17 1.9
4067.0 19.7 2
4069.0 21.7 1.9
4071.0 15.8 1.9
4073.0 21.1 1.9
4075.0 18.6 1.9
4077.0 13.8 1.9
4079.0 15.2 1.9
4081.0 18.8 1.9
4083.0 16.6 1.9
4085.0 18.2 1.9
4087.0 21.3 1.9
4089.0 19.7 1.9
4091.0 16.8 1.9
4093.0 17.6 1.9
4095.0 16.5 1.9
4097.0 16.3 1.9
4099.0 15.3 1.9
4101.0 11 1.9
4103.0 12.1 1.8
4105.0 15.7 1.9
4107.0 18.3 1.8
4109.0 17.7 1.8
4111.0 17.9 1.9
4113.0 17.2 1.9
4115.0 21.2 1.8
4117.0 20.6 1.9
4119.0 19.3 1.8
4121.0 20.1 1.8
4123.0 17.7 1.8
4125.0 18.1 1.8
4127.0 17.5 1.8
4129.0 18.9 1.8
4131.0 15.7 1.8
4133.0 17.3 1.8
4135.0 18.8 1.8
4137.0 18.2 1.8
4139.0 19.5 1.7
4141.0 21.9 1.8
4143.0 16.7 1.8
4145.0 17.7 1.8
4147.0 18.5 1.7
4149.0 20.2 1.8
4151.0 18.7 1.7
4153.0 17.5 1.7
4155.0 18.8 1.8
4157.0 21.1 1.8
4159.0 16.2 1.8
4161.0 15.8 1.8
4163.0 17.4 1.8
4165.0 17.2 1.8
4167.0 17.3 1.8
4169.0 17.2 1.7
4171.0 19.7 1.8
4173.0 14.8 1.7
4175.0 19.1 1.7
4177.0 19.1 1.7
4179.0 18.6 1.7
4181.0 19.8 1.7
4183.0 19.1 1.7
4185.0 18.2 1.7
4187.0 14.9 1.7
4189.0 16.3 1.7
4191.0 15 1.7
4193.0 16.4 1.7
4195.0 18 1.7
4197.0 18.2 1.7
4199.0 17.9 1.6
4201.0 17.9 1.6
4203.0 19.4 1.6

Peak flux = 21.9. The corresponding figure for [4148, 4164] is 21.1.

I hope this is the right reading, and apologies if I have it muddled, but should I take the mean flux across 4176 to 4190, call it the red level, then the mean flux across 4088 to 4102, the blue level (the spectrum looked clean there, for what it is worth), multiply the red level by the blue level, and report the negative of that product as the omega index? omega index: -291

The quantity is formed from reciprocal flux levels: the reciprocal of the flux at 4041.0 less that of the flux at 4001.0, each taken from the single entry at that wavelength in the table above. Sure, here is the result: 0.000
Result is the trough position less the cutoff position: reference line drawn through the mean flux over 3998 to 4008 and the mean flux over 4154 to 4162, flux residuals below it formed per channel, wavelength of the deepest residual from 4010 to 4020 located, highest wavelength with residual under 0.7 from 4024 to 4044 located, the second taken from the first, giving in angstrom -24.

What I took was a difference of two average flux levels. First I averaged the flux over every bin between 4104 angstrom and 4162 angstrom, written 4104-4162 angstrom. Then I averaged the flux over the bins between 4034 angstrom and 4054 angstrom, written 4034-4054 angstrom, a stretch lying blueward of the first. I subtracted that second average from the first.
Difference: 0.8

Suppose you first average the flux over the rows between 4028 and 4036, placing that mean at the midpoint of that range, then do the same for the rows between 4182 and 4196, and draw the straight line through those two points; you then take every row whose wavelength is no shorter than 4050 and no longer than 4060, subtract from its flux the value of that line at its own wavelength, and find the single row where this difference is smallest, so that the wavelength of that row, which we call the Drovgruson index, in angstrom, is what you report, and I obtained 4059.0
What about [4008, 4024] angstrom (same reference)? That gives 4023.0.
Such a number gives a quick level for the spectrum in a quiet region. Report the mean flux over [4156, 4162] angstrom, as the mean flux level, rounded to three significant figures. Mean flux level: 17.7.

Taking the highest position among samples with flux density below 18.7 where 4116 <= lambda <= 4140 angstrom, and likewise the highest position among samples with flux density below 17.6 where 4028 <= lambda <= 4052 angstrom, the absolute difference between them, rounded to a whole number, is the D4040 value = 90 angstrom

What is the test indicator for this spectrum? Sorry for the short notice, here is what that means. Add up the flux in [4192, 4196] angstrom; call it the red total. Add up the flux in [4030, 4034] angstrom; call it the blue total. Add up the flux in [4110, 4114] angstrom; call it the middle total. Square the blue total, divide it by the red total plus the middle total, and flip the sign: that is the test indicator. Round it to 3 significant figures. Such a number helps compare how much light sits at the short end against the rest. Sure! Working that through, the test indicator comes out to -12.3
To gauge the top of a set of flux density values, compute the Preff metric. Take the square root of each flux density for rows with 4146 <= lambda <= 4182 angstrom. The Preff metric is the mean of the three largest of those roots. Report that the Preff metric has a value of 4.51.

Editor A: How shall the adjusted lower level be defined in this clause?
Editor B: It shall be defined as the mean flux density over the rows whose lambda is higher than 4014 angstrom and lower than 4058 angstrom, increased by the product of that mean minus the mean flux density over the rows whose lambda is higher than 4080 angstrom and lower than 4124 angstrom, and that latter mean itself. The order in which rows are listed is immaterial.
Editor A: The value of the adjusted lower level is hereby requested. 24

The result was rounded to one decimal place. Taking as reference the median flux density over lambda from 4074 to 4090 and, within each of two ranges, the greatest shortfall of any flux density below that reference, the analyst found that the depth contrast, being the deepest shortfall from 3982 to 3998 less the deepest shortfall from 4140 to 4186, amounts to 1.6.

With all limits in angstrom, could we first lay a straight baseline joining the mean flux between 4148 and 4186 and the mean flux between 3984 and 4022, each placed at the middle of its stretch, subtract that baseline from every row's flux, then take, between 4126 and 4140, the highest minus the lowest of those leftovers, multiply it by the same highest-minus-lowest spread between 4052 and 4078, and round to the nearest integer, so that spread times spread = 30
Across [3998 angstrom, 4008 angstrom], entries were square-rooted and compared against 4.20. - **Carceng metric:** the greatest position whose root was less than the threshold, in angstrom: 4007.0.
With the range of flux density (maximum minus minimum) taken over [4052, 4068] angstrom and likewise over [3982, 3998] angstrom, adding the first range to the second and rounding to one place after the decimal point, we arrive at 11.0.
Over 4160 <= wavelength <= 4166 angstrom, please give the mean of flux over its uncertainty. 9.3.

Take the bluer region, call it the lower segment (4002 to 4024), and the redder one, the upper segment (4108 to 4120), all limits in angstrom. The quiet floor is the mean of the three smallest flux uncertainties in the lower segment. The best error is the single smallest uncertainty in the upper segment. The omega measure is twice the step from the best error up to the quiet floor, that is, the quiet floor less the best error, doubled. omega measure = 0.60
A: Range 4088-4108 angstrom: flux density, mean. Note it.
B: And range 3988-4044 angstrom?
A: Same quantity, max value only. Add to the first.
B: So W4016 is 38.6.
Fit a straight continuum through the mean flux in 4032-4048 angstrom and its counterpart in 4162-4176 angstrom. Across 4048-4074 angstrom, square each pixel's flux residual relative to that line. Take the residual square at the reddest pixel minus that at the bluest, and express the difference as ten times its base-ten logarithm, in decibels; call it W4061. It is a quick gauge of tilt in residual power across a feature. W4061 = 11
